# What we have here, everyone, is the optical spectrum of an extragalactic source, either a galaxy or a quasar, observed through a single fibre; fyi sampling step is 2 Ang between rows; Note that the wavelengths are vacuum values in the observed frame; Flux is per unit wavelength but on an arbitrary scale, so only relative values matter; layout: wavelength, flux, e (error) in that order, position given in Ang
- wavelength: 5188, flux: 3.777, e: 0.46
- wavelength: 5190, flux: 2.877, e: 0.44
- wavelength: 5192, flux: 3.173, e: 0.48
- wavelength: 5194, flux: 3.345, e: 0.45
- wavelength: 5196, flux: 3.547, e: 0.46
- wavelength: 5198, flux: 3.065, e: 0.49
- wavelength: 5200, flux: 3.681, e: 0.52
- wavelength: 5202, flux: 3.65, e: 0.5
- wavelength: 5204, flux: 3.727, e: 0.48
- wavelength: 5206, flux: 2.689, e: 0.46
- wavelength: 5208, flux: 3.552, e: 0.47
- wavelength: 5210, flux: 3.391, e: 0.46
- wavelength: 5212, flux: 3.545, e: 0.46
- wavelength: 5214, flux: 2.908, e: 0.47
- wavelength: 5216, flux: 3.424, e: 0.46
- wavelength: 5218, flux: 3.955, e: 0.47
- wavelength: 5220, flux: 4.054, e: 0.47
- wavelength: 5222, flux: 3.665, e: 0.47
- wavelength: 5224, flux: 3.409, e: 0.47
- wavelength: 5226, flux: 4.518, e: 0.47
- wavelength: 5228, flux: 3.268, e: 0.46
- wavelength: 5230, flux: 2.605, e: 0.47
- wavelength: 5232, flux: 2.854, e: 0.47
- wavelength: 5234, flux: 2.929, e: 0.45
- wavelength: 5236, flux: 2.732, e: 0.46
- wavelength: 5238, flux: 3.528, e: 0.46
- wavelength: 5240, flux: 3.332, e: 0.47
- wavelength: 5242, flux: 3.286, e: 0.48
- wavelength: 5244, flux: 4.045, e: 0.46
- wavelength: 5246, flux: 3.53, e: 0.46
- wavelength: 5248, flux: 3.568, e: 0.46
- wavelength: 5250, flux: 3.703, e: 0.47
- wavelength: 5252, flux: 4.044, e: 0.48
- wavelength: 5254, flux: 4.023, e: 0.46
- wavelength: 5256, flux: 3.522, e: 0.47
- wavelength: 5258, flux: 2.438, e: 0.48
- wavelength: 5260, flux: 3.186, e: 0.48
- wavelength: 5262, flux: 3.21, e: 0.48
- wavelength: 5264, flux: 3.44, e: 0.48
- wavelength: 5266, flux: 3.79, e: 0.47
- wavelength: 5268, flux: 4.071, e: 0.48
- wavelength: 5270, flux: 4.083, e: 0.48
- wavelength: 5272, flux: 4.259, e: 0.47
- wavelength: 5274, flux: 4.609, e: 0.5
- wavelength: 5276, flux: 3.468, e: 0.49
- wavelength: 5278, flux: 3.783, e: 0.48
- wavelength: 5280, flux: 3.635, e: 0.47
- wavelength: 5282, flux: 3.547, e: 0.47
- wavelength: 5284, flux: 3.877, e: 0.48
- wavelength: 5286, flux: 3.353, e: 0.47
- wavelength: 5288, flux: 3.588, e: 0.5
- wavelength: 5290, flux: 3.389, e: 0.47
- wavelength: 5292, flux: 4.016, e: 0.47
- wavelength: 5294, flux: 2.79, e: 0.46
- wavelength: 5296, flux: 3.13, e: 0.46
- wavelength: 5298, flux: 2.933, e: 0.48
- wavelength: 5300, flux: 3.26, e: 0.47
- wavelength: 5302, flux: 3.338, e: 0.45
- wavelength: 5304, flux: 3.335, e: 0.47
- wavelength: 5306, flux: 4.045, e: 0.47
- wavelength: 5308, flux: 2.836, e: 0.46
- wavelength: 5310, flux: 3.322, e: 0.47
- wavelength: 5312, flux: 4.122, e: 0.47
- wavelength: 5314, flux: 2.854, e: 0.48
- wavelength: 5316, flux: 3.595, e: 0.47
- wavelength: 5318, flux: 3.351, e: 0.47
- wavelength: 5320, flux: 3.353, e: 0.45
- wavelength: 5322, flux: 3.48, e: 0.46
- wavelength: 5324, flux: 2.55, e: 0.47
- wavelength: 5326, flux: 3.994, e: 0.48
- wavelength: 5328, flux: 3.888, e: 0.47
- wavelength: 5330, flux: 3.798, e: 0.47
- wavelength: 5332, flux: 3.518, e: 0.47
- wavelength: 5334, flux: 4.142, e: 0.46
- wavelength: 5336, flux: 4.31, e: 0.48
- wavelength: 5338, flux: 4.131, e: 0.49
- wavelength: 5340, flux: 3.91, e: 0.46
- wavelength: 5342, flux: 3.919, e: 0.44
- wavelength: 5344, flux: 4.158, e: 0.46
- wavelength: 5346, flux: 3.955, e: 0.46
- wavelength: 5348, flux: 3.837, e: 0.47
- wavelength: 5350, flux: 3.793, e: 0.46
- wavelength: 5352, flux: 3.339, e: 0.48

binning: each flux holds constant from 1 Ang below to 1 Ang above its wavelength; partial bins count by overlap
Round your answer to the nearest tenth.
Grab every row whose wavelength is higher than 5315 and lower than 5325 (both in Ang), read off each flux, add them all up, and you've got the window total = 16.3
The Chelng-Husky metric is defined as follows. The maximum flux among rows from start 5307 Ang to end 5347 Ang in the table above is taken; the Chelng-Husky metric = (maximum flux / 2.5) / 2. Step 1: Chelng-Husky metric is 0.86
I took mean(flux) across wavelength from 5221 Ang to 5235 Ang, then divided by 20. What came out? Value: 0.166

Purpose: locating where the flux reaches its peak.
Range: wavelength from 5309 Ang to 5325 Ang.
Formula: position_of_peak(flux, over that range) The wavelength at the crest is 5312 Ang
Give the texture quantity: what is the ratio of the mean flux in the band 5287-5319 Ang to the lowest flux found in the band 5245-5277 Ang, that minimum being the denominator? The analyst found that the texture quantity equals 1.38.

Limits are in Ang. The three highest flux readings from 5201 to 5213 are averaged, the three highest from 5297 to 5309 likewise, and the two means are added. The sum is 7.2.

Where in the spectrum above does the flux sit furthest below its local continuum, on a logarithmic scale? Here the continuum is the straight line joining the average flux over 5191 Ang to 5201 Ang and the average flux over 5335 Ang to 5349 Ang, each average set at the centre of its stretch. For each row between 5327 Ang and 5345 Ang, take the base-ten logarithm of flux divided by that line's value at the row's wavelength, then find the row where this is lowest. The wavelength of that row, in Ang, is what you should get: 5332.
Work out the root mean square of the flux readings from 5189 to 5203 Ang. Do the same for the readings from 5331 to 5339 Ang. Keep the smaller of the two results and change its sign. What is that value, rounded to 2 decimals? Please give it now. -3.35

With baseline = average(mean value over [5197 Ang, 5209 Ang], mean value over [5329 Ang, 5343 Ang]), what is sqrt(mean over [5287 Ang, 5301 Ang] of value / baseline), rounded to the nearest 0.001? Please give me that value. 0.947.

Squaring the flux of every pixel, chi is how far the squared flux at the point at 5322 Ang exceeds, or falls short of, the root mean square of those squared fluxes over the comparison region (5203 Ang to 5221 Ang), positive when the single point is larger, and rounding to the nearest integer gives 0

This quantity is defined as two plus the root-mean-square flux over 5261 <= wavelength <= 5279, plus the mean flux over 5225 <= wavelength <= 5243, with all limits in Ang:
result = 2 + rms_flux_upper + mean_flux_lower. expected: 9.1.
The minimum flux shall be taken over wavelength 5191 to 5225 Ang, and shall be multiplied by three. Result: 8.07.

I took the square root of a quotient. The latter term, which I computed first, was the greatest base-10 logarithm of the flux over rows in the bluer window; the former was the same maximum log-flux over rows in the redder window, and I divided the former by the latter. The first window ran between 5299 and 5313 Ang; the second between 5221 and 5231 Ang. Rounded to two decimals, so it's 0.97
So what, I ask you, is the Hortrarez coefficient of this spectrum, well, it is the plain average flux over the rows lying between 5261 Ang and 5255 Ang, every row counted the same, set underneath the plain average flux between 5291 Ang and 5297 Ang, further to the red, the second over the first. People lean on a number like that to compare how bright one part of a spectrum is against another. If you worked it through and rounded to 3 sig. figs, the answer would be 1.09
